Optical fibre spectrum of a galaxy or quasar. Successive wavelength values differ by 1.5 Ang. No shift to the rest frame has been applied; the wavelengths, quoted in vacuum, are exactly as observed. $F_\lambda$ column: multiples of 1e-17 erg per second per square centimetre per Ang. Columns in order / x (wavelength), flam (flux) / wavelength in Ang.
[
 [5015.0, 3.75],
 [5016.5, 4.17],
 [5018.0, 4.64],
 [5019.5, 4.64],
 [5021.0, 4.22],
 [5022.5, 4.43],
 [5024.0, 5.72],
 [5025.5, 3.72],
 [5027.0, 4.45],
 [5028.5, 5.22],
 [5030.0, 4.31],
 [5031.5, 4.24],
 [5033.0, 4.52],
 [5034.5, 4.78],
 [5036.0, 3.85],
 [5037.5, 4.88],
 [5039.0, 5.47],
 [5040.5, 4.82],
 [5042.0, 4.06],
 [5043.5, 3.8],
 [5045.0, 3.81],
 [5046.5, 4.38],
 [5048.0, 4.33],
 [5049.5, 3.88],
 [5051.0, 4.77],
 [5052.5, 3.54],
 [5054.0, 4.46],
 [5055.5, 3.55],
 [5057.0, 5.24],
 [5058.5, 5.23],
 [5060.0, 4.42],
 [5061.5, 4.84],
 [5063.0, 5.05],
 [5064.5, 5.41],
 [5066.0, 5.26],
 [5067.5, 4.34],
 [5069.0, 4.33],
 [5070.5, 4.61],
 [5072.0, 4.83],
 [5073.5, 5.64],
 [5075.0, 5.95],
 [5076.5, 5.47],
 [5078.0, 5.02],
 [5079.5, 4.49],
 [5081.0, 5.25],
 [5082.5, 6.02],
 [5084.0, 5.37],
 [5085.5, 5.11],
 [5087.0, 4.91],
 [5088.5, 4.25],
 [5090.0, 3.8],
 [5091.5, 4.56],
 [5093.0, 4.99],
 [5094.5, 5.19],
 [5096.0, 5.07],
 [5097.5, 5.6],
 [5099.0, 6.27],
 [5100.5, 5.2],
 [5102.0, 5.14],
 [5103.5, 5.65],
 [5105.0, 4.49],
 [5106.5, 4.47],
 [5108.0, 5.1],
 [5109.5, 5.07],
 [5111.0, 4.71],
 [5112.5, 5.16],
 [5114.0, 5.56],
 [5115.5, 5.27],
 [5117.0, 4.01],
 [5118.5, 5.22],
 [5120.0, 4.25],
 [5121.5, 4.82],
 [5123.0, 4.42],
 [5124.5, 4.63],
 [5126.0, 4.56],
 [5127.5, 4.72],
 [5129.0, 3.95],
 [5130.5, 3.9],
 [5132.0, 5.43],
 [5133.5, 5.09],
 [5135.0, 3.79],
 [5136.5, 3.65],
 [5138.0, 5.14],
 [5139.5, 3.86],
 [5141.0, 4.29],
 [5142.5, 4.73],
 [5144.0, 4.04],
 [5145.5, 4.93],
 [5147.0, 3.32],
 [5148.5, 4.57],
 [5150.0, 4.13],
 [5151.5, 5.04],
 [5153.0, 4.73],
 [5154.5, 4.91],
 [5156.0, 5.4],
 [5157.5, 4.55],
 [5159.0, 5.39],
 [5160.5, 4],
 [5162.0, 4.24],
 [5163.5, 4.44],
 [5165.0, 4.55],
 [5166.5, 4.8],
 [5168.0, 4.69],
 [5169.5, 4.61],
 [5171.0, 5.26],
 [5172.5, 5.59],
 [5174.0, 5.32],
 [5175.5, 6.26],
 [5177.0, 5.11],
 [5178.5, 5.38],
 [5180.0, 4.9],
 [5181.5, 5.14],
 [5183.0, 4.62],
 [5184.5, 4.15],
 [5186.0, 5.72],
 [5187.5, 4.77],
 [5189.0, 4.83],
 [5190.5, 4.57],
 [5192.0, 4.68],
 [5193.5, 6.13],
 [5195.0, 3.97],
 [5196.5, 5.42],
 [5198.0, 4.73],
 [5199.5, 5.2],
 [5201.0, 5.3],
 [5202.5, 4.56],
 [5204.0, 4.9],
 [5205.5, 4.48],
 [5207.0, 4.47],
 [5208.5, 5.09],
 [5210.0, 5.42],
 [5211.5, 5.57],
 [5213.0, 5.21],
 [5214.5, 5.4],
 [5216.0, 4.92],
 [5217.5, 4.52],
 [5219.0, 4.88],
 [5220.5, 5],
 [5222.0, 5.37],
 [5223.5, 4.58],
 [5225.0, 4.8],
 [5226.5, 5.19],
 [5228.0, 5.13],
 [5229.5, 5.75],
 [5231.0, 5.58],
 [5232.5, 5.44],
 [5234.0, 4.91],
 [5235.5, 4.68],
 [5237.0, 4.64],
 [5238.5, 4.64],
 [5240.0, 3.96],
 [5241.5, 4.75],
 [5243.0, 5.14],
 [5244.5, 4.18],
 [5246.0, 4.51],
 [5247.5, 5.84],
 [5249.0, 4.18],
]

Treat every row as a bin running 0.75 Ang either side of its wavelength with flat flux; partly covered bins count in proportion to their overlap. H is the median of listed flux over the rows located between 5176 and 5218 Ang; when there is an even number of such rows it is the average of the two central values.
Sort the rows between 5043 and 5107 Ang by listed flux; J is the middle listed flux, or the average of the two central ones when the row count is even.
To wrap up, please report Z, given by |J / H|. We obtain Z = 1.00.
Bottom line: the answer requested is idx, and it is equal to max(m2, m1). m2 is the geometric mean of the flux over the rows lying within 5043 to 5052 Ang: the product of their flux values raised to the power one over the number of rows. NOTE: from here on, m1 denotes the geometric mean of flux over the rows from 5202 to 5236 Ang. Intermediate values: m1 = 5.02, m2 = 4.15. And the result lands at 5.02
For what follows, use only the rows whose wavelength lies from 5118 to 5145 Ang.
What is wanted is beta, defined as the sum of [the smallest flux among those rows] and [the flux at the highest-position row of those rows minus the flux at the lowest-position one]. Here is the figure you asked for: 2.5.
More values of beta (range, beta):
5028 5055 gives 2.8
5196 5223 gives 4.4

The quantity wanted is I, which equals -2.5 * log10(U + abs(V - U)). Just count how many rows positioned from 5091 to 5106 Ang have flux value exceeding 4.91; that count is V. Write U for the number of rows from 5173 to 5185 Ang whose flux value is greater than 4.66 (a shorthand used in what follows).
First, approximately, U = 6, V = 8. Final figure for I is -2.26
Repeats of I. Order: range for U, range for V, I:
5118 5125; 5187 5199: -0.75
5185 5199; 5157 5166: -2.78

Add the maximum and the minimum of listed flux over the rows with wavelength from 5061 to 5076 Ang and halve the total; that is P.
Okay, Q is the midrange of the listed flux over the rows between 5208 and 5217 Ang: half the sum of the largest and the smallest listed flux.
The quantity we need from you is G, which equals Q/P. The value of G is 1.02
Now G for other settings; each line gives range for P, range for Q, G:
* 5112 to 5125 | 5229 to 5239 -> 1.09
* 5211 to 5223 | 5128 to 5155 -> 0.87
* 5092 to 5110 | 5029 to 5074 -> 0.85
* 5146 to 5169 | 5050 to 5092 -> 1.10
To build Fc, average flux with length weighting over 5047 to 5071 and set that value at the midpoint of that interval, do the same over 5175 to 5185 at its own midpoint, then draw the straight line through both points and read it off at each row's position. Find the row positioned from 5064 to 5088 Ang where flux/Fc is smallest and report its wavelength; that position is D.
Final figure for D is 5069.0 Ang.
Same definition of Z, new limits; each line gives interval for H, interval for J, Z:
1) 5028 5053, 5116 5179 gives 1.08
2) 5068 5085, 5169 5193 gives 0.95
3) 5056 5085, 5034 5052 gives 0.83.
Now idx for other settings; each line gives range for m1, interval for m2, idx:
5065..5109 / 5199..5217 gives 5.03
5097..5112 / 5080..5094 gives 5.14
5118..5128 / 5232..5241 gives 4.69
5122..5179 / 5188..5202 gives 4.95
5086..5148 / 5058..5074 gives 4.89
